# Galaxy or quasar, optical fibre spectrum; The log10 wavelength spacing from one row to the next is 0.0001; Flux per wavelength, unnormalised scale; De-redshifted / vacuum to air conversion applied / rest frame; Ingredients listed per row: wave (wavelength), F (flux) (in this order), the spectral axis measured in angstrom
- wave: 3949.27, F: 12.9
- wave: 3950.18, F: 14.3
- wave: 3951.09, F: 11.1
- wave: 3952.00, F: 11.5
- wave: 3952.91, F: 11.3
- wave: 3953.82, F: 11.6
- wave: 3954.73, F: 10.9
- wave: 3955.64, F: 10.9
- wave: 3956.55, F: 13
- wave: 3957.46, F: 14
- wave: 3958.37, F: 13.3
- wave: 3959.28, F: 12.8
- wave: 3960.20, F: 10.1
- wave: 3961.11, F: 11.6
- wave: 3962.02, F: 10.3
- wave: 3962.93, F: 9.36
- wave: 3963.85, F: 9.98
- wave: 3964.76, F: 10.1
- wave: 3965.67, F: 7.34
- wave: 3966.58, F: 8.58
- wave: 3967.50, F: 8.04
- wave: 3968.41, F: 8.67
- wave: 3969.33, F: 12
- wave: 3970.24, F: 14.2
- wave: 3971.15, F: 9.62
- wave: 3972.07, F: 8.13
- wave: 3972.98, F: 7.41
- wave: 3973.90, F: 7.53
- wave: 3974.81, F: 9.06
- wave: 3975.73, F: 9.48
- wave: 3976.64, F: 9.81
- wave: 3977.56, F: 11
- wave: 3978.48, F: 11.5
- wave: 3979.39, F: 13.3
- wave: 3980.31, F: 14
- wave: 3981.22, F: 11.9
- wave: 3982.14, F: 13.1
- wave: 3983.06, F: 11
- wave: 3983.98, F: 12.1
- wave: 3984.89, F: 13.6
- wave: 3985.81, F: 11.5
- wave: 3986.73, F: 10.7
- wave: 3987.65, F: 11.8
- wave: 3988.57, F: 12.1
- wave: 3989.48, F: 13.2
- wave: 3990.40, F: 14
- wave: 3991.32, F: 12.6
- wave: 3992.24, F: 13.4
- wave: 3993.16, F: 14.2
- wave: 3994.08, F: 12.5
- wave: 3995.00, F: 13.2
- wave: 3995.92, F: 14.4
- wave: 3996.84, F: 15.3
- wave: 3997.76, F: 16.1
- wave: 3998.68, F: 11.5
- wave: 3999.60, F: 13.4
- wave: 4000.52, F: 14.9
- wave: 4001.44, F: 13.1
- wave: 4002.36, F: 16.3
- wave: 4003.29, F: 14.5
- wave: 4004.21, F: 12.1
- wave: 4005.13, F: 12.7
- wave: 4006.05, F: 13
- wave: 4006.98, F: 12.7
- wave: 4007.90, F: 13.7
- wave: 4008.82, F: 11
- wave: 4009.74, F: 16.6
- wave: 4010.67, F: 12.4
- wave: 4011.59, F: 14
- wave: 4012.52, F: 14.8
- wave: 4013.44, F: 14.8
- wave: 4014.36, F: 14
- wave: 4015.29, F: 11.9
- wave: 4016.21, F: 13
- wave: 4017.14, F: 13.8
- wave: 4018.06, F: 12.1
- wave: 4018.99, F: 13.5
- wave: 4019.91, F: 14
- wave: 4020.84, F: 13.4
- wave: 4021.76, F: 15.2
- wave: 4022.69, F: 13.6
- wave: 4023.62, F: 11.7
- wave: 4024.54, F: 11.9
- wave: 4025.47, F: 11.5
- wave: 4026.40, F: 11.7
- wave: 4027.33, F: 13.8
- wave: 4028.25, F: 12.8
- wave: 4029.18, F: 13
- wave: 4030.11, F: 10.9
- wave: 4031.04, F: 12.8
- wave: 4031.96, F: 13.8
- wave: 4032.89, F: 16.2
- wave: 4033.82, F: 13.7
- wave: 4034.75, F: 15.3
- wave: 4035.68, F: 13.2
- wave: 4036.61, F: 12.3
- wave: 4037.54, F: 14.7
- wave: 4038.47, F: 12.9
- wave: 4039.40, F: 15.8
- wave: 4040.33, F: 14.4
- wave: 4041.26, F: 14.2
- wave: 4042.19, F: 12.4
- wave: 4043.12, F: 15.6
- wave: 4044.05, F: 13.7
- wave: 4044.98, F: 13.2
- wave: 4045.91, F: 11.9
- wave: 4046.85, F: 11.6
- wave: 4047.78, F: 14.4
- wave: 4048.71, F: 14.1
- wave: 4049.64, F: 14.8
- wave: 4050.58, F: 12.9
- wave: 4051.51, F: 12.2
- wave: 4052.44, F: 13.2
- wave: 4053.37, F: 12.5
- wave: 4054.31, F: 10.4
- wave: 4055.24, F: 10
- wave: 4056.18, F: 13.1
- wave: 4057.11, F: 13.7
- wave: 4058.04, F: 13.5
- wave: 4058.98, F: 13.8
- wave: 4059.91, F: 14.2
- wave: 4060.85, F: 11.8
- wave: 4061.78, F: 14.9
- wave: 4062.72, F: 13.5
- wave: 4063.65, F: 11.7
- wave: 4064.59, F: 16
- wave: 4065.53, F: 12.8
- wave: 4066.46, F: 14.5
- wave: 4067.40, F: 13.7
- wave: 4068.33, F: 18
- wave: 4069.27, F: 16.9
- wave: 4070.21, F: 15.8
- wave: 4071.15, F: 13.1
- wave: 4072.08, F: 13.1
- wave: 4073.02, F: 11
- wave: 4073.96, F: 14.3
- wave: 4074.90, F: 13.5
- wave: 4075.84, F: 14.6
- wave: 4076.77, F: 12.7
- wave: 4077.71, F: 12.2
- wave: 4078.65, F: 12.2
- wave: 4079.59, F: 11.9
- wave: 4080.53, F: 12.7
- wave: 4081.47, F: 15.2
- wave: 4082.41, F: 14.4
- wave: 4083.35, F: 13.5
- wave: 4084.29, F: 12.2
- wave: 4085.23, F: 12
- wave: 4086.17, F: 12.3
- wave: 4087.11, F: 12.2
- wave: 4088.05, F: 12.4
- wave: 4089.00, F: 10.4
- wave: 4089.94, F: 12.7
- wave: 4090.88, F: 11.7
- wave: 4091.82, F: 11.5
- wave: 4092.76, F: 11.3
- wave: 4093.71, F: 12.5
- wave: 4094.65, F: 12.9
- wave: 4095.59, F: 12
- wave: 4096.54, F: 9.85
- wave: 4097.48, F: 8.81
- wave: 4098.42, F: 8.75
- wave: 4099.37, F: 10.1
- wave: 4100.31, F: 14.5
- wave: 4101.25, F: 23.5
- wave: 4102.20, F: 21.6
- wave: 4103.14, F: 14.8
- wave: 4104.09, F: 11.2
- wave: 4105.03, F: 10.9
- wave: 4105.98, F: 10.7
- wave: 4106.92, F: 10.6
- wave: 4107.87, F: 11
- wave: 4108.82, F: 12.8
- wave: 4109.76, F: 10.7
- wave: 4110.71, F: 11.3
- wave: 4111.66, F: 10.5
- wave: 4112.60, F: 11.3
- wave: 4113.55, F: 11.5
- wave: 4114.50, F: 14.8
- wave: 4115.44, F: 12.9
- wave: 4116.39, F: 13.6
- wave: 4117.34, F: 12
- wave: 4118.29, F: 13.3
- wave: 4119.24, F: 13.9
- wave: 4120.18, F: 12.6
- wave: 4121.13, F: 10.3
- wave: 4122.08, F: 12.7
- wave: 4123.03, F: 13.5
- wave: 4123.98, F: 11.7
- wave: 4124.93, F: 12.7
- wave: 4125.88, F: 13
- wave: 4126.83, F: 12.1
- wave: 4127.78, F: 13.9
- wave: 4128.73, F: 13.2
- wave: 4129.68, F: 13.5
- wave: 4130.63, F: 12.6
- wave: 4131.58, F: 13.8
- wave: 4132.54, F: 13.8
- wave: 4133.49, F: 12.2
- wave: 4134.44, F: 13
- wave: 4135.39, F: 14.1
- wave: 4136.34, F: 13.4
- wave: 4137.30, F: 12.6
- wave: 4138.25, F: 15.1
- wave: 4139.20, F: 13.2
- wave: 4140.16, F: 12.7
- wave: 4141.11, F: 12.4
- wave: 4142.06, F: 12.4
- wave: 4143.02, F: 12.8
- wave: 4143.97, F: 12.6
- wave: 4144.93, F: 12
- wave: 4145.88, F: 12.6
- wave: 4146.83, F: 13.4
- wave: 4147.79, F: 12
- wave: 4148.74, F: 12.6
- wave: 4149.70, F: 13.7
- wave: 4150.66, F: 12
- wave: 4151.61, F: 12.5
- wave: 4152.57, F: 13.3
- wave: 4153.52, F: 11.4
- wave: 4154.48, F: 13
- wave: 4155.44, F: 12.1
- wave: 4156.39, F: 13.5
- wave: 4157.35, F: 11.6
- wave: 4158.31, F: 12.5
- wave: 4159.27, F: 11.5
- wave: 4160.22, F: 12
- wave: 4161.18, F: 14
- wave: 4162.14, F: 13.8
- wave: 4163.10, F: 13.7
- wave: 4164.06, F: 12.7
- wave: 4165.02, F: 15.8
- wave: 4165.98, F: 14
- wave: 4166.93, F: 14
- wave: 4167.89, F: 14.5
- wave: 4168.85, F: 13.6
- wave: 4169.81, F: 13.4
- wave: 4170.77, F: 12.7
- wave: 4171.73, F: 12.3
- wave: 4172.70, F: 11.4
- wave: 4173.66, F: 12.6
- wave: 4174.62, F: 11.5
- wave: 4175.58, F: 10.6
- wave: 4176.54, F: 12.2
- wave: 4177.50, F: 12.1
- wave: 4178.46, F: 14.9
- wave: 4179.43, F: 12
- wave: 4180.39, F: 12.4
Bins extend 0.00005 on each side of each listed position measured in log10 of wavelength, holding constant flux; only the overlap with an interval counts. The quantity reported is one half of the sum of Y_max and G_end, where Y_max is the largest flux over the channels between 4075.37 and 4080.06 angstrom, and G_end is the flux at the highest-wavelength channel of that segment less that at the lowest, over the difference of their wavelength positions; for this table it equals 6.9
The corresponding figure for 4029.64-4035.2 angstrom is 8.6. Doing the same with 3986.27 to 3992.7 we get 7.2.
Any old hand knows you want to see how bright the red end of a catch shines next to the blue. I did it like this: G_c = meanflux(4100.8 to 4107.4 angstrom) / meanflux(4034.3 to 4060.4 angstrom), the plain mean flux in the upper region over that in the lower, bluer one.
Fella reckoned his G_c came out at 1.10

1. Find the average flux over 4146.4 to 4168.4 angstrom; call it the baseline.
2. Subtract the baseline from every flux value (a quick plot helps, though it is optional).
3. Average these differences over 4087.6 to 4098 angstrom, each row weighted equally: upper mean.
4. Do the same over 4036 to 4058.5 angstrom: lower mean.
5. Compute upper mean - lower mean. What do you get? -1.8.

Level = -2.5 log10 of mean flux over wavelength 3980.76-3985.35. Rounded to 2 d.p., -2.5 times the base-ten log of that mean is -2.73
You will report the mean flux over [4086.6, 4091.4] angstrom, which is 11.9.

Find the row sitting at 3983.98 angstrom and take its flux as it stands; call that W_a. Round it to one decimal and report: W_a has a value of 12.1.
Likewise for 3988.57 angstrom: 12.1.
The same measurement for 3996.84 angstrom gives 15.3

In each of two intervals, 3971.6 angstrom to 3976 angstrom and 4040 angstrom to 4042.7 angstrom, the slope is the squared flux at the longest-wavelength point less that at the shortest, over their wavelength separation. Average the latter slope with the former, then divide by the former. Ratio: -1.7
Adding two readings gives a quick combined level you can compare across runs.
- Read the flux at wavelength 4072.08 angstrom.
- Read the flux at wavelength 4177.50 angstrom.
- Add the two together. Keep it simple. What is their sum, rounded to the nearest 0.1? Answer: 25.2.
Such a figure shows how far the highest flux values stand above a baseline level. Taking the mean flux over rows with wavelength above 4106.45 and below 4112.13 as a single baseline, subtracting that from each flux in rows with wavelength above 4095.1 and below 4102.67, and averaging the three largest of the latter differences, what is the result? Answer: 8.7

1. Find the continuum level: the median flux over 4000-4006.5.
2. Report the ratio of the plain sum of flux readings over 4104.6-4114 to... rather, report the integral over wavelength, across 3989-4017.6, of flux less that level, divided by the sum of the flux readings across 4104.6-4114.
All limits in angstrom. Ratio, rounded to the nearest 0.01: 0.14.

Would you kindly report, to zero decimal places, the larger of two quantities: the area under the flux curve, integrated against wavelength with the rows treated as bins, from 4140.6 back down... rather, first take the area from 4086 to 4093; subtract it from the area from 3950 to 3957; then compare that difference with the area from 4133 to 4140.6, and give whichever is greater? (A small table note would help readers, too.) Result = 101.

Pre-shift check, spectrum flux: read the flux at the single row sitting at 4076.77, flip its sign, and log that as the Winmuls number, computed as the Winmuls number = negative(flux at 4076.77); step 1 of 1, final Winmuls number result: -12.7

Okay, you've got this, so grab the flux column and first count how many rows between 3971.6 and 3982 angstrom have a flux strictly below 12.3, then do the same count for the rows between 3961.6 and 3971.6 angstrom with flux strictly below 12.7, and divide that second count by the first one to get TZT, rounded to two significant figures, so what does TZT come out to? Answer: 1.1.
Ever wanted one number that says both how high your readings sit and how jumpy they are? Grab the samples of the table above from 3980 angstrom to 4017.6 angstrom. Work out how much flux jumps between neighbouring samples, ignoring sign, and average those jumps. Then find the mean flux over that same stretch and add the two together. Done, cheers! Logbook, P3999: 14.8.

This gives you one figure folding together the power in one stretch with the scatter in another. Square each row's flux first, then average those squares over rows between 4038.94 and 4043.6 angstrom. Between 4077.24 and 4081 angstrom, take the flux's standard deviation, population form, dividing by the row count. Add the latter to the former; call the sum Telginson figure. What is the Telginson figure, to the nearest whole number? 211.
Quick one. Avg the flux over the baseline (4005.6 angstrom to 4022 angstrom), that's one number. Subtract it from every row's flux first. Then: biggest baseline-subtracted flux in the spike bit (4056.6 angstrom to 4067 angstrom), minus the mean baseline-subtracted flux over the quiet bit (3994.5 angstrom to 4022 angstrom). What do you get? 2.3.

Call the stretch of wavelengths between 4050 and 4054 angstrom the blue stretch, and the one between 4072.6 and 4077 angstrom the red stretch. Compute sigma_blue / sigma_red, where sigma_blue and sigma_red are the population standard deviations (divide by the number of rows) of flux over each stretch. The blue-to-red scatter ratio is 0.29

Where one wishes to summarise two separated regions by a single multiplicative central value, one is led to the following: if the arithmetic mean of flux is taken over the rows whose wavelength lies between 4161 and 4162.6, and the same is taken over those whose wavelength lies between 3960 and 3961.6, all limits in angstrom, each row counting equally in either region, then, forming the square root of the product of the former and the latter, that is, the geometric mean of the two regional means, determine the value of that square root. 12.3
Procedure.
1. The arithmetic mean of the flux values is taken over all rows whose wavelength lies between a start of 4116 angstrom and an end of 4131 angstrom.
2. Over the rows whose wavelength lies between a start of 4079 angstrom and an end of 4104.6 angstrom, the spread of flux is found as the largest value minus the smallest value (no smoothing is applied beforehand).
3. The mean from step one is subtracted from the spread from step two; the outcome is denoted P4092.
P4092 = 2.0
